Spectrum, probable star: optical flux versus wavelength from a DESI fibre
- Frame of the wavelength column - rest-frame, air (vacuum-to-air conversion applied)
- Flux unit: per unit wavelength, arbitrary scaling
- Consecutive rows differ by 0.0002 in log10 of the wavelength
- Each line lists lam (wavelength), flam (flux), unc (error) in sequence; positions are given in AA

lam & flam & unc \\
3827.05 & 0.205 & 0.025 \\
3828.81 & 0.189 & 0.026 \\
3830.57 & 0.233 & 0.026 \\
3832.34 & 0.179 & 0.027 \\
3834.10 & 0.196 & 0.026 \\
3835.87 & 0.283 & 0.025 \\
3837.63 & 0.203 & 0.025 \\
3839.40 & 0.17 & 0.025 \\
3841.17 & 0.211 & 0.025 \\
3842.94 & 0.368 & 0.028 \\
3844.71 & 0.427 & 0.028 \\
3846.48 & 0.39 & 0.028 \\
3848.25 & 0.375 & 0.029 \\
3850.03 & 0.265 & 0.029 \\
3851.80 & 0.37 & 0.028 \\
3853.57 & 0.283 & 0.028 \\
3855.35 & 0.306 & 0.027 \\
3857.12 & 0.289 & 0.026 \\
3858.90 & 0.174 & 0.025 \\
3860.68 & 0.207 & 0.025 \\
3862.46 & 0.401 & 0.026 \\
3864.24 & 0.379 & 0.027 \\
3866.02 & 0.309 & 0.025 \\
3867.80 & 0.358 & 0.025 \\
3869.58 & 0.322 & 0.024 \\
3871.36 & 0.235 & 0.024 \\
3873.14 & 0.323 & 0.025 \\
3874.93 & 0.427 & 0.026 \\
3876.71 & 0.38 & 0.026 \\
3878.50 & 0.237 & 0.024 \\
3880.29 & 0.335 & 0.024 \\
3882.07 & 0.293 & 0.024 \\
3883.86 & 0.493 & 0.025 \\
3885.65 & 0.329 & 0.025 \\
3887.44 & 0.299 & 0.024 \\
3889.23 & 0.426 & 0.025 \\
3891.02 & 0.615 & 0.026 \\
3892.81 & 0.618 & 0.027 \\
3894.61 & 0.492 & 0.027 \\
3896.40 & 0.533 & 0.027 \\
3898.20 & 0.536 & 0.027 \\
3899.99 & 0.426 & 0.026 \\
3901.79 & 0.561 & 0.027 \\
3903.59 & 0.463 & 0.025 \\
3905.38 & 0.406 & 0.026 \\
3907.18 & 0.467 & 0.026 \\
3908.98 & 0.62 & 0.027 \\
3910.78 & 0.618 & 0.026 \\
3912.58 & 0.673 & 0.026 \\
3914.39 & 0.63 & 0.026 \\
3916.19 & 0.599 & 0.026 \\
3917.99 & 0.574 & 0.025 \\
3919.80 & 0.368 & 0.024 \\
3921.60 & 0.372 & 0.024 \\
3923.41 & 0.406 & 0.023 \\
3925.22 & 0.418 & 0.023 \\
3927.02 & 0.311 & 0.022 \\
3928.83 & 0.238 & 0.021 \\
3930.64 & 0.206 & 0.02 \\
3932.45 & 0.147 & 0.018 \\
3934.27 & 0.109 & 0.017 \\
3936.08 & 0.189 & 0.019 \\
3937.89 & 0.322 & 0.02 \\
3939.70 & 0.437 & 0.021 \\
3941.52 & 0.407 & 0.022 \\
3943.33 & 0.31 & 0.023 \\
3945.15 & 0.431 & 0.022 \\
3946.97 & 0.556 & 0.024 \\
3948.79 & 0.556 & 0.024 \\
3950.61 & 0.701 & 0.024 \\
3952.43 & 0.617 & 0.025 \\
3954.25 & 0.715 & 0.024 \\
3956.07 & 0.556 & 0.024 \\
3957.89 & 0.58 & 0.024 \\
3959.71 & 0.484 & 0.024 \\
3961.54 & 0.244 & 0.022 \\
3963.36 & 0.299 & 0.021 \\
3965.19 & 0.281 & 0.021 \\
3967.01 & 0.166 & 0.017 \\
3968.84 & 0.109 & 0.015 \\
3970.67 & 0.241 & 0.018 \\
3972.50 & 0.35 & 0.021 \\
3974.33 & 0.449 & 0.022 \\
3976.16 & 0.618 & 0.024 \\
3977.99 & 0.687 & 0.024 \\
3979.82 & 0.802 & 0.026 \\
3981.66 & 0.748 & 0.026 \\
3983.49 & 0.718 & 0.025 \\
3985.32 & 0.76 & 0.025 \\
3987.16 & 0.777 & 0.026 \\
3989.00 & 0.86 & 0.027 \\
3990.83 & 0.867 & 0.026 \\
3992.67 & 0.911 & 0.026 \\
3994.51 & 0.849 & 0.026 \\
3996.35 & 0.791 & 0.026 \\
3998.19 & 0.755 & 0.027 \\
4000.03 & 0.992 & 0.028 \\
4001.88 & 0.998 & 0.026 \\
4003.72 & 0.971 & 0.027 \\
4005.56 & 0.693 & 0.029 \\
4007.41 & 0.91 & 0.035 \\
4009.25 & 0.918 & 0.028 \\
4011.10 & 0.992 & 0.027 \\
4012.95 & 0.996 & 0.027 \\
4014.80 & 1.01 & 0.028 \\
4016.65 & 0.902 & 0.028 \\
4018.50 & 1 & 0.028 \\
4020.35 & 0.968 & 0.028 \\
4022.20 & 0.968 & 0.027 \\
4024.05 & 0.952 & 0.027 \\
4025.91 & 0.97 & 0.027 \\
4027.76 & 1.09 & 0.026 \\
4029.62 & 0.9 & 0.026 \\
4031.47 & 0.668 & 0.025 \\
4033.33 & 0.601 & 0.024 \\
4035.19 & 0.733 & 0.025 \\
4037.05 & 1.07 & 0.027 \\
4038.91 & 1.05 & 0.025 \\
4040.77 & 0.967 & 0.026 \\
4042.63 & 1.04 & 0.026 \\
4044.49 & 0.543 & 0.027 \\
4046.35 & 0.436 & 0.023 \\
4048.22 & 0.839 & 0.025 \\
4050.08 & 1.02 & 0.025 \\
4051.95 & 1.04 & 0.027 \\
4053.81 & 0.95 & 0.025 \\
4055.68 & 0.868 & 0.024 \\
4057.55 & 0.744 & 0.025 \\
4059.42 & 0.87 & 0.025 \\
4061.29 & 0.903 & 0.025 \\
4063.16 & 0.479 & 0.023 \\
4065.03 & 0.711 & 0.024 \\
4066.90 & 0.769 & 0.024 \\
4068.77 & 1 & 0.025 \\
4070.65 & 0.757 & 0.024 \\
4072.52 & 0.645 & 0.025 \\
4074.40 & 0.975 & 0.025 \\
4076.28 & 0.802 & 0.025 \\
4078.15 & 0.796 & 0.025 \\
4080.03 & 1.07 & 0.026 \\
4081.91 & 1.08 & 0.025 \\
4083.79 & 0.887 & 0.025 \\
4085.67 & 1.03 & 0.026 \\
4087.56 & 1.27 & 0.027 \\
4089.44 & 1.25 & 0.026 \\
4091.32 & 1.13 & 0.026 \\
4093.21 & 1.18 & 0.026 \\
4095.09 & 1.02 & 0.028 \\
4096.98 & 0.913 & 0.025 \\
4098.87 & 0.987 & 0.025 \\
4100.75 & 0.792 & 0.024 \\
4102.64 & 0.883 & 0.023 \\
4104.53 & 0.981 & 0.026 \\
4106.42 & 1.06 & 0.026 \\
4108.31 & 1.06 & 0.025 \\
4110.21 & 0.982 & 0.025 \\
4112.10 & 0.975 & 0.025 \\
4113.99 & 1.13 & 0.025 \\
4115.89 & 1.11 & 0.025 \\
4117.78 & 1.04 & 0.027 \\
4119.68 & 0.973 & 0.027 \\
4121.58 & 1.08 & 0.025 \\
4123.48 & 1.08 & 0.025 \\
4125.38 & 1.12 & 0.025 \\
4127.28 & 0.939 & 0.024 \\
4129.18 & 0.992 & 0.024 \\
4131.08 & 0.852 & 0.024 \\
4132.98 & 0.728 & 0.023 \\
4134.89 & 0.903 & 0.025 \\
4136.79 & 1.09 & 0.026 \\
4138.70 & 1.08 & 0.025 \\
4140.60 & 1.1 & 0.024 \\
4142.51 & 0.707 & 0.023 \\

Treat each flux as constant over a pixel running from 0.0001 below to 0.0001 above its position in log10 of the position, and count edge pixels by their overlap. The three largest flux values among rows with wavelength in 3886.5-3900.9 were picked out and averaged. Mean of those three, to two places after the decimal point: 0.59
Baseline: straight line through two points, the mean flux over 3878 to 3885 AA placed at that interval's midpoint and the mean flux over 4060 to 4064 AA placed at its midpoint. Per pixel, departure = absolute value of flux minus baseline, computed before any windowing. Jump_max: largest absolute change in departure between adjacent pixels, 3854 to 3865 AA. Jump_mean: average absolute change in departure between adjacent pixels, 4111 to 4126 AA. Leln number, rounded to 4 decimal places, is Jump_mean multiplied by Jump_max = 0.0078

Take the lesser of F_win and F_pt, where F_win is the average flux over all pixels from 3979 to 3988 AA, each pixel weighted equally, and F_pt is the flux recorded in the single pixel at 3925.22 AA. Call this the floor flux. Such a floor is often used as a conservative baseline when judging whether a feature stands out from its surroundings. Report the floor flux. 0.418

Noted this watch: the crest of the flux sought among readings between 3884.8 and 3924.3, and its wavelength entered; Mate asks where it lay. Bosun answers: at 3912.58 AA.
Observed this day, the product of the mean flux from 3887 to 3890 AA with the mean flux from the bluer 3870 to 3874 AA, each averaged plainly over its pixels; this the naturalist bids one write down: 0.1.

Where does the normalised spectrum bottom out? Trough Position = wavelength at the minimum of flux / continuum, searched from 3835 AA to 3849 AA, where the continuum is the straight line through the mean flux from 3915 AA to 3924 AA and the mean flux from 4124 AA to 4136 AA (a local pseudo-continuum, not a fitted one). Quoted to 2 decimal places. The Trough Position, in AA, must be 3839.40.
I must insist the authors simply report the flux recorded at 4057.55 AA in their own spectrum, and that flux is 0.744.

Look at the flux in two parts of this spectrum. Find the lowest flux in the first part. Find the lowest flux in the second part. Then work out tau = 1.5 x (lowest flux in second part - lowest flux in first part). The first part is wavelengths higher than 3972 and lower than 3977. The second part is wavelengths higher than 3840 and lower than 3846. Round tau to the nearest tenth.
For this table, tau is -0.2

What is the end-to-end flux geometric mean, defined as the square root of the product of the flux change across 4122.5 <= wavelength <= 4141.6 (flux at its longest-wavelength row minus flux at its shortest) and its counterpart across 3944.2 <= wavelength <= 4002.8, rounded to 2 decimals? 0.11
